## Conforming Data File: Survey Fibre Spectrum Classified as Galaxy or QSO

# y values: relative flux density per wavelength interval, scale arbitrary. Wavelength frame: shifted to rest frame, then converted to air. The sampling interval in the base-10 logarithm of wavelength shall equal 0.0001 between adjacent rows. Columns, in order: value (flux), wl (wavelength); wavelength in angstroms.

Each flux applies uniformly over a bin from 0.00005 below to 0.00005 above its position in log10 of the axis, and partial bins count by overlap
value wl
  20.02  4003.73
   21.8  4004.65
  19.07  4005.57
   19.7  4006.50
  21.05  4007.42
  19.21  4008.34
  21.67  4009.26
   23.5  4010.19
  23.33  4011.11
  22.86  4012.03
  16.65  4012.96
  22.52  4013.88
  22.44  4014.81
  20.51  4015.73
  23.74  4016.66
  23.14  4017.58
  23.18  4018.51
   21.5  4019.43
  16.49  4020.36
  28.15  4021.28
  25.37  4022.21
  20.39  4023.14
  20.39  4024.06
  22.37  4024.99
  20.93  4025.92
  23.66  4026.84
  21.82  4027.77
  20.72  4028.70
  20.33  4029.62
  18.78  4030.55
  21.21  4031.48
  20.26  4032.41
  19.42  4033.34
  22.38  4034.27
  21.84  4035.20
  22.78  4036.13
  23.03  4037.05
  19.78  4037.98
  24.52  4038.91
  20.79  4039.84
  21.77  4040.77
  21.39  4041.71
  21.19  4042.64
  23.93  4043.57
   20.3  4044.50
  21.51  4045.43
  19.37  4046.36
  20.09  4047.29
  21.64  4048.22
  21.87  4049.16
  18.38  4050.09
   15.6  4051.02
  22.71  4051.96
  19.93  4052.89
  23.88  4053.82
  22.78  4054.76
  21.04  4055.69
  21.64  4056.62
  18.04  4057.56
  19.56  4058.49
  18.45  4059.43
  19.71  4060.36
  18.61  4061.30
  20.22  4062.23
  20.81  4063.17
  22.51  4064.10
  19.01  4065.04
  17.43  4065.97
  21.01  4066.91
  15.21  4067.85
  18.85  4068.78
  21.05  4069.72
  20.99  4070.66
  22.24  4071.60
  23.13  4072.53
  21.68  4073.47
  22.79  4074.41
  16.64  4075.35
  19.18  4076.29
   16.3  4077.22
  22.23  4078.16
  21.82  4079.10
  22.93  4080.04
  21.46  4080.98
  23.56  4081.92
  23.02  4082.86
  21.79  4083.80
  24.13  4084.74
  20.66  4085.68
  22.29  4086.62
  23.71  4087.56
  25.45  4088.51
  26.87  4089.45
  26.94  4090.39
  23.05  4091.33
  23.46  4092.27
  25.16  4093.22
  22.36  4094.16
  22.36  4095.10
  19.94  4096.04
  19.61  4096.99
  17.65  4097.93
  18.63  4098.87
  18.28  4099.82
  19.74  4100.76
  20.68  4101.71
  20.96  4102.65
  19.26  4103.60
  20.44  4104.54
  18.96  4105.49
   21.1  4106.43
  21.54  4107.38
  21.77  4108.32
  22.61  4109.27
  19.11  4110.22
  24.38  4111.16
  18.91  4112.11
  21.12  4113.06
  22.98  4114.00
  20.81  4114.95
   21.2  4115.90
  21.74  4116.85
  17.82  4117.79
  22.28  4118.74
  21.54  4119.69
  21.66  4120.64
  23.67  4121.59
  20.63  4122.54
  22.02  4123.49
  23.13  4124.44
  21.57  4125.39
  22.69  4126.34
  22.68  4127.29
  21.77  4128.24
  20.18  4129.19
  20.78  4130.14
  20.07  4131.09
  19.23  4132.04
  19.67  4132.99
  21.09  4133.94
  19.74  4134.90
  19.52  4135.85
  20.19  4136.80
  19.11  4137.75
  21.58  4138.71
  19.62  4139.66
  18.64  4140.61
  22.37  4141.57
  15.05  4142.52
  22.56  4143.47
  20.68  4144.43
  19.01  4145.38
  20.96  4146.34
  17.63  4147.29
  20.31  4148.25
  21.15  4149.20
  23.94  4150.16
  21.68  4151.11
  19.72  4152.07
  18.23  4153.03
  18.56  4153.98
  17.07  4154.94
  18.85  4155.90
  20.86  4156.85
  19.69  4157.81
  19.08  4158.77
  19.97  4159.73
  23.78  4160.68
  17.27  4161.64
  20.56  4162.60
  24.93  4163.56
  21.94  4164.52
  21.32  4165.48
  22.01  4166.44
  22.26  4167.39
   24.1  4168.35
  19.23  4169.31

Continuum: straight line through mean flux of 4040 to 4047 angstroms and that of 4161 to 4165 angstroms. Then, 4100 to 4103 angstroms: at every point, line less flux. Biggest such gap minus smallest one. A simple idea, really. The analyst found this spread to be 1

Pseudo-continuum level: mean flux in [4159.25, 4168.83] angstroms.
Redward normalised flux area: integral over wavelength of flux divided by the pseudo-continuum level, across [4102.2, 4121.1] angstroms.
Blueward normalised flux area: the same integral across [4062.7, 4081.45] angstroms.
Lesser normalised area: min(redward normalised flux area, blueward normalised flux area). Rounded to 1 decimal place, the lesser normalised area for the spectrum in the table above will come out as 17.5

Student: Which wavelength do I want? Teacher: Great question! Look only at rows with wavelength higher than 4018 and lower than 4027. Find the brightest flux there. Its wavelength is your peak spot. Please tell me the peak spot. 4021.28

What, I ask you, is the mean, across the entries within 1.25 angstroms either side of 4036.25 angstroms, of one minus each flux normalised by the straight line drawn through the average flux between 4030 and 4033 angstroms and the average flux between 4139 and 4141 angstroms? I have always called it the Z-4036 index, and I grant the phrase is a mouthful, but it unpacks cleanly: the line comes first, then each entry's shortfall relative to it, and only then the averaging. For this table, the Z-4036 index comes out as -0.13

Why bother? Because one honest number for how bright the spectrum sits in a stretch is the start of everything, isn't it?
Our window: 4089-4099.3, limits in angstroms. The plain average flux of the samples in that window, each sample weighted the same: 22.4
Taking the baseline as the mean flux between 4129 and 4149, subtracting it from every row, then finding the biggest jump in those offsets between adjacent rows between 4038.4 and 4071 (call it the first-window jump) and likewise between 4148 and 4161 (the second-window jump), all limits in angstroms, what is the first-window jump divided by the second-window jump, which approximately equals 1.9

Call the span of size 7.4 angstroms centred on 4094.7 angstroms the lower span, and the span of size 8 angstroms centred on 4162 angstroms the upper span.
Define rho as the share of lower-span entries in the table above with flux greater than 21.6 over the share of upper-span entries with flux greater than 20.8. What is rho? 1.25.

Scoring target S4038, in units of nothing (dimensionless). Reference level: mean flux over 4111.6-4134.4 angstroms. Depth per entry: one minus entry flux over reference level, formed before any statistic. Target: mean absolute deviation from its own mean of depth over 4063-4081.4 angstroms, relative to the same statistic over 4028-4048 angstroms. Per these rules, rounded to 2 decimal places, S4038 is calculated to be 1.71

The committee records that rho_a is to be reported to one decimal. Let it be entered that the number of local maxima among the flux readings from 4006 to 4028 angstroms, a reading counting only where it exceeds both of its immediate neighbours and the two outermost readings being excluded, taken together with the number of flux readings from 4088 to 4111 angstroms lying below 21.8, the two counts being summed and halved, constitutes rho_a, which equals 11.5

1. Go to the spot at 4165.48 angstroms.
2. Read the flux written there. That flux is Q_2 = 21.32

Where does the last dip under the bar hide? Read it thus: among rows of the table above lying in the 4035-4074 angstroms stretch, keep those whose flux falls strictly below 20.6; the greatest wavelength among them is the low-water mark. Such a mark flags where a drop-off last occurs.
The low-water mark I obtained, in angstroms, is 4068.78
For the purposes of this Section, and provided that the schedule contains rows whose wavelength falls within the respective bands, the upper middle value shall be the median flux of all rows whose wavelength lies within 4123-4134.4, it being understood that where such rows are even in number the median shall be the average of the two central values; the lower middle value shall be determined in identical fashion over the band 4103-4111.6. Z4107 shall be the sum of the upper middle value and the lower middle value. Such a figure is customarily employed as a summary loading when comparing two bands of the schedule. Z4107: 42.4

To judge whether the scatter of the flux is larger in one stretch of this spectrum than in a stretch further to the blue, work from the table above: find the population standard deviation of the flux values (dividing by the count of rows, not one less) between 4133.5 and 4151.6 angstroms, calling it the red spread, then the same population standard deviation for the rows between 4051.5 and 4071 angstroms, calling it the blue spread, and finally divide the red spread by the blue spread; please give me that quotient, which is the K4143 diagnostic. 0.96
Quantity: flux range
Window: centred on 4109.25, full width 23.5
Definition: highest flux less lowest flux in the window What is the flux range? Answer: 6.7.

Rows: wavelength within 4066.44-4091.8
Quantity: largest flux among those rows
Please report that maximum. 26.94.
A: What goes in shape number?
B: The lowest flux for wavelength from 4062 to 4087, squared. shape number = 231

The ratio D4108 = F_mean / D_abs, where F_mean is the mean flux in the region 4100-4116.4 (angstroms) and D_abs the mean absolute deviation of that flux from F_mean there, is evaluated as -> 19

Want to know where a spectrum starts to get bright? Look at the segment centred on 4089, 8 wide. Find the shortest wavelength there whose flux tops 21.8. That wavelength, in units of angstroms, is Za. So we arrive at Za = 4086.62 angstroms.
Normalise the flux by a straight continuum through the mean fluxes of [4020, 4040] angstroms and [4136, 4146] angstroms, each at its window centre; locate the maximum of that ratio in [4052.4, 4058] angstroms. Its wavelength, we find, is 4053.82 angstroms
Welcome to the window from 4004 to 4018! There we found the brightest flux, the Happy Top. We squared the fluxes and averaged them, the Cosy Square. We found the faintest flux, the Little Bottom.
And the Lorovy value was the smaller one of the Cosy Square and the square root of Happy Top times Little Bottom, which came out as 20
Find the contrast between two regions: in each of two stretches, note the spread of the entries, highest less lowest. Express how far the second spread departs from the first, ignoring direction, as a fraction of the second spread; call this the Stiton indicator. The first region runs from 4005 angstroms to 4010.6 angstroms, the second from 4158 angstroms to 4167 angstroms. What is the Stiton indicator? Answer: 0.42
